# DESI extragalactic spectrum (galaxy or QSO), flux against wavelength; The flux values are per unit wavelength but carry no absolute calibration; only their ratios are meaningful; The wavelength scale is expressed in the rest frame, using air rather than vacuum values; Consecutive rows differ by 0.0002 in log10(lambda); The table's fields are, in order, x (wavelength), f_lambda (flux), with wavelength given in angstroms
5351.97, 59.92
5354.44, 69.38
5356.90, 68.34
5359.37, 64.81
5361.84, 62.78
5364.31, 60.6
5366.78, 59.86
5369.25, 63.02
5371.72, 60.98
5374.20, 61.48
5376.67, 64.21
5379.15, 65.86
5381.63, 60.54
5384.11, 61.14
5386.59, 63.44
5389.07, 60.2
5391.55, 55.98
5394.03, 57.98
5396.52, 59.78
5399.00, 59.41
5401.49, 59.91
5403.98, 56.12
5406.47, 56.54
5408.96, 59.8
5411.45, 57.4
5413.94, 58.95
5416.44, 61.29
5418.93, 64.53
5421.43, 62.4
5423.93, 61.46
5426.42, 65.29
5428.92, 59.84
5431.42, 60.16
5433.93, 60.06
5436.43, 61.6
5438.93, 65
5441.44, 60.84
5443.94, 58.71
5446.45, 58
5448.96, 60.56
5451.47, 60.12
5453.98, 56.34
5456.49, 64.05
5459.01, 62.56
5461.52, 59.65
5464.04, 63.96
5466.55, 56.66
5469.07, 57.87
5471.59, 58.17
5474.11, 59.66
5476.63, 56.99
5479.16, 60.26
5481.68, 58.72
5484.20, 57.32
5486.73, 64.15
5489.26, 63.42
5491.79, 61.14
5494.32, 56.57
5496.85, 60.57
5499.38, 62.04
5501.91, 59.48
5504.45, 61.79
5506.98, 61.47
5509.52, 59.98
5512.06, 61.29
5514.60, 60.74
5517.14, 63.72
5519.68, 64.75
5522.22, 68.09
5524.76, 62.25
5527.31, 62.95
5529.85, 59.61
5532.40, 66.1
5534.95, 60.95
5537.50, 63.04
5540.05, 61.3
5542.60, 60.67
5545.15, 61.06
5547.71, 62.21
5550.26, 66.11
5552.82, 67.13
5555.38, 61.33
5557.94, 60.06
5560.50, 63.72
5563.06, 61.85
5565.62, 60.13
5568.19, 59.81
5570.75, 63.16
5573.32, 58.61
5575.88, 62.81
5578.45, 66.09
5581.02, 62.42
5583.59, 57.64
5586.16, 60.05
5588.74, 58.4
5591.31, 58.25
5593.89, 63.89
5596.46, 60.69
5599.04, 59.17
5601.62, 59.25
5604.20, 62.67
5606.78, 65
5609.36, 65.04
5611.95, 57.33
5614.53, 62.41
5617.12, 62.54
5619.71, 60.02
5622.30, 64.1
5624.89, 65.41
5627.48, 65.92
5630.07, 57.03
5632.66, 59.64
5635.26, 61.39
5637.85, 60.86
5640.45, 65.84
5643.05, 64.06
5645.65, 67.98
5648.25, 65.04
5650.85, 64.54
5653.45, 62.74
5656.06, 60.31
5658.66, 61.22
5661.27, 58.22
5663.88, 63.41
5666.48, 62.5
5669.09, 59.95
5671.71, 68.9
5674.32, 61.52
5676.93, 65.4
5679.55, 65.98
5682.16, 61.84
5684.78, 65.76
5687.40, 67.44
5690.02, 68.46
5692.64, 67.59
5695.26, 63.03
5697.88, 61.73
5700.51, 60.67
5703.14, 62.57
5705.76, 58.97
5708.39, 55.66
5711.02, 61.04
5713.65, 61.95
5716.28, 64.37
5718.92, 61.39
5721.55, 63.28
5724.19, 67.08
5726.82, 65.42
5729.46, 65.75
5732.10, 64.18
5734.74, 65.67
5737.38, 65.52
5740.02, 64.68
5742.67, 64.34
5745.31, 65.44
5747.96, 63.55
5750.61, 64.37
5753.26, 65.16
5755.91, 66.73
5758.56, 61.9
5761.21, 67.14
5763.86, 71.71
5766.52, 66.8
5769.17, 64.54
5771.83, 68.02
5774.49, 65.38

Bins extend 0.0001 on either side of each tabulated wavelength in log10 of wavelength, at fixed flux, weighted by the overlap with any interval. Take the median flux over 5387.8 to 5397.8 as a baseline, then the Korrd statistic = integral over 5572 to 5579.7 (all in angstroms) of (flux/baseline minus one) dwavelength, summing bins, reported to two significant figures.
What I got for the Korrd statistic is 0.47 angstroms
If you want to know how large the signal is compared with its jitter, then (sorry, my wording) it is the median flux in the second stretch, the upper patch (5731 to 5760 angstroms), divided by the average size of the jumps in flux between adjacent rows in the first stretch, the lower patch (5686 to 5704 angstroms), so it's 36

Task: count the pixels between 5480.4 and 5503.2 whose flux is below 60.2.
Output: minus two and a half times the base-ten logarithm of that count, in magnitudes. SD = -1.5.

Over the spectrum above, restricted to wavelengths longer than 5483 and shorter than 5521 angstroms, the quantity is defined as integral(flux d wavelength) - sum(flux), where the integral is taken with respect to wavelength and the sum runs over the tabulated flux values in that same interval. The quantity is 1409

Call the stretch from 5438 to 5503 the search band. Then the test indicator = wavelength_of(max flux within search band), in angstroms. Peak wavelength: 5438.93 angstroms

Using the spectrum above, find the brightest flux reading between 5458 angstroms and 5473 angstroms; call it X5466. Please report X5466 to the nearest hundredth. 63.96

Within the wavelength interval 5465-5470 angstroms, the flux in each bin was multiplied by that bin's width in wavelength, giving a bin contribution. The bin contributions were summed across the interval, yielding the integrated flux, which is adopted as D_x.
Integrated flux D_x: 288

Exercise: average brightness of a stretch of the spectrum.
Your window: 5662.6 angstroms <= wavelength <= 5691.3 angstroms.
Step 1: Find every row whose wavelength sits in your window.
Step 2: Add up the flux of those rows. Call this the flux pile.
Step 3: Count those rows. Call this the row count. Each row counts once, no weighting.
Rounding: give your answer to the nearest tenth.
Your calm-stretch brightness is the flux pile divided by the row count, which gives 64.7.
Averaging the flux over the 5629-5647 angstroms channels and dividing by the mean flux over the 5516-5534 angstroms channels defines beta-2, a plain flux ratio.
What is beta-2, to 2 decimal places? 0.98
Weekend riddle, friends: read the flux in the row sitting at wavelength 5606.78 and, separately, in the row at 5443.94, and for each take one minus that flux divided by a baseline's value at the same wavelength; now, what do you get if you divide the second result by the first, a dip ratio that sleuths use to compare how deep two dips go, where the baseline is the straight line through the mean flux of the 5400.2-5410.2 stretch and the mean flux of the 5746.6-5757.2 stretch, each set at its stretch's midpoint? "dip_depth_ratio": 0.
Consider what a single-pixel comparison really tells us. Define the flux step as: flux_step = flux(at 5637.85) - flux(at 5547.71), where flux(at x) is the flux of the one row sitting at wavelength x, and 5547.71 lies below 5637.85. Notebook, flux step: -1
